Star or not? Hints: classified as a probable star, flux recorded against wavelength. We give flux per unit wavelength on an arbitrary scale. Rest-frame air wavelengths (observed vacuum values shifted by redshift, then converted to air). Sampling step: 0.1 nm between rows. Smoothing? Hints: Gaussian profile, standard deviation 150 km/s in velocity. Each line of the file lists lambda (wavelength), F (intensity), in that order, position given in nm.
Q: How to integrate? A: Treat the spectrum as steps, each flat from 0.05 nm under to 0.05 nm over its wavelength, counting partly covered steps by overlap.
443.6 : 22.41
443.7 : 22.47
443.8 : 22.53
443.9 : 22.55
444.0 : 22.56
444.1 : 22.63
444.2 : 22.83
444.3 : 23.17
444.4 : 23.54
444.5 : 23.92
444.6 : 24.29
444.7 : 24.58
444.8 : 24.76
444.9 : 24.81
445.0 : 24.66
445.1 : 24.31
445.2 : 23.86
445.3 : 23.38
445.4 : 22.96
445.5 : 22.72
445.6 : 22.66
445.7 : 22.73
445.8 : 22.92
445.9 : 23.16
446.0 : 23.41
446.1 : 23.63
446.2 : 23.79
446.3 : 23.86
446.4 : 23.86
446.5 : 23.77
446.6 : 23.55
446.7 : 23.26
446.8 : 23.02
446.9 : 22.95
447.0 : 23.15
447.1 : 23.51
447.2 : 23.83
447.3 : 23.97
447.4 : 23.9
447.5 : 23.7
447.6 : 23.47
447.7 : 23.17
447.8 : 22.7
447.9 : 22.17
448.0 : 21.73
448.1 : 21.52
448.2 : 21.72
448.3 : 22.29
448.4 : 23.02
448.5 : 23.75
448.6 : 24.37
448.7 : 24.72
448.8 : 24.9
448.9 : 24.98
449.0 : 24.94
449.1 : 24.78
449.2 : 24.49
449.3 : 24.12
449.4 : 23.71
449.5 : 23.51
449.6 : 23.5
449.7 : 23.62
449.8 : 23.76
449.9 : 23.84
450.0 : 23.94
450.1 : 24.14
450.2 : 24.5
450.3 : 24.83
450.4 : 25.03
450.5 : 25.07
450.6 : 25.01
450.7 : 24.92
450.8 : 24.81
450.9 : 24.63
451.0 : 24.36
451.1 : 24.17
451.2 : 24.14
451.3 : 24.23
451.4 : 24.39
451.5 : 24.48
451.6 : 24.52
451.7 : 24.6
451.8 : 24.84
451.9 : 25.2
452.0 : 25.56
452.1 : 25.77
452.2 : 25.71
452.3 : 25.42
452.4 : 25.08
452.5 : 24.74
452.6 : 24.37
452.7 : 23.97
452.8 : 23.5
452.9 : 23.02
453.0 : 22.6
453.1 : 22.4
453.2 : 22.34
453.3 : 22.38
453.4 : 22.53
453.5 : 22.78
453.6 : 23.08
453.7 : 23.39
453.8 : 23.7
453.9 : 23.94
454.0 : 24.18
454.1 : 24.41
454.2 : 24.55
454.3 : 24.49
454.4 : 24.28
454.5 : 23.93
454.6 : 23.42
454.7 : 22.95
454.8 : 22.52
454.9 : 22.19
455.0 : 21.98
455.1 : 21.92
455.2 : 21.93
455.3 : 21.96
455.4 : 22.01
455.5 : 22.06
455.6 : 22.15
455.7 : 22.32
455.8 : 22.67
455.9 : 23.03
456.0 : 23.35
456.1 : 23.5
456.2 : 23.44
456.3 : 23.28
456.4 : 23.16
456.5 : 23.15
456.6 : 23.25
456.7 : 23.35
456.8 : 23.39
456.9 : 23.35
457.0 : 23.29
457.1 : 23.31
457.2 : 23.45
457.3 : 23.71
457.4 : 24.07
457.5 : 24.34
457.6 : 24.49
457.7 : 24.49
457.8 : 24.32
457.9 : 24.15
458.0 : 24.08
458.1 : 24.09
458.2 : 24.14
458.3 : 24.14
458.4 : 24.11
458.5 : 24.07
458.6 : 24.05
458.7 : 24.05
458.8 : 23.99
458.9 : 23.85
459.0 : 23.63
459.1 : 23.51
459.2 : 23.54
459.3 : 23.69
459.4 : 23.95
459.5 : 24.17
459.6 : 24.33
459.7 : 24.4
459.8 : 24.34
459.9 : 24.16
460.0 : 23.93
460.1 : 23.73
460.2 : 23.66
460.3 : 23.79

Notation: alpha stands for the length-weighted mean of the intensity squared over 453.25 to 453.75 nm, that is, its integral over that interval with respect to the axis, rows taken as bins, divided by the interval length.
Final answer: 521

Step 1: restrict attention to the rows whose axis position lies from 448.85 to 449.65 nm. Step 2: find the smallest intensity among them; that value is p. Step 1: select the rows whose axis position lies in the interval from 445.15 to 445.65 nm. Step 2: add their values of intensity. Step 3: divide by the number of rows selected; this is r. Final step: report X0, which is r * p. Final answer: 543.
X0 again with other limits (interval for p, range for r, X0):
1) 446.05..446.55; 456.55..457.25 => 552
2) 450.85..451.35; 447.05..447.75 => 571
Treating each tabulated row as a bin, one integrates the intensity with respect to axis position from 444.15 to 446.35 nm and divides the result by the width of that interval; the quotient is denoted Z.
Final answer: 23.6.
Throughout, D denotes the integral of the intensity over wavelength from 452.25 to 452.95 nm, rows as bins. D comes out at 17.0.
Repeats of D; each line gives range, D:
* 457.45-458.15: 17.0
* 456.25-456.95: 16.3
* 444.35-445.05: 17.1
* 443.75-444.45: 16.0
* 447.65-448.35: 15.5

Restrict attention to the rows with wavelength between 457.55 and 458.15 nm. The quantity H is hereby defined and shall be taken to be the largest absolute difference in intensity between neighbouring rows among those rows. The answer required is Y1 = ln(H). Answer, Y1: -1.8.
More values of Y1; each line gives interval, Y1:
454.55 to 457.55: -0.8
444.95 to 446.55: -0.7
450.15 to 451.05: -1.1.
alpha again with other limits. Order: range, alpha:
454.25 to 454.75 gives 567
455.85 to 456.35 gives 544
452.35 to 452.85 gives 592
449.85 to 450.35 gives 588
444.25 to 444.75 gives 571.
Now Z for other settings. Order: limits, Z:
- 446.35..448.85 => 23.3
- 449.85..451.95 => 24.6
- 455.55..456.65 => 23.0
